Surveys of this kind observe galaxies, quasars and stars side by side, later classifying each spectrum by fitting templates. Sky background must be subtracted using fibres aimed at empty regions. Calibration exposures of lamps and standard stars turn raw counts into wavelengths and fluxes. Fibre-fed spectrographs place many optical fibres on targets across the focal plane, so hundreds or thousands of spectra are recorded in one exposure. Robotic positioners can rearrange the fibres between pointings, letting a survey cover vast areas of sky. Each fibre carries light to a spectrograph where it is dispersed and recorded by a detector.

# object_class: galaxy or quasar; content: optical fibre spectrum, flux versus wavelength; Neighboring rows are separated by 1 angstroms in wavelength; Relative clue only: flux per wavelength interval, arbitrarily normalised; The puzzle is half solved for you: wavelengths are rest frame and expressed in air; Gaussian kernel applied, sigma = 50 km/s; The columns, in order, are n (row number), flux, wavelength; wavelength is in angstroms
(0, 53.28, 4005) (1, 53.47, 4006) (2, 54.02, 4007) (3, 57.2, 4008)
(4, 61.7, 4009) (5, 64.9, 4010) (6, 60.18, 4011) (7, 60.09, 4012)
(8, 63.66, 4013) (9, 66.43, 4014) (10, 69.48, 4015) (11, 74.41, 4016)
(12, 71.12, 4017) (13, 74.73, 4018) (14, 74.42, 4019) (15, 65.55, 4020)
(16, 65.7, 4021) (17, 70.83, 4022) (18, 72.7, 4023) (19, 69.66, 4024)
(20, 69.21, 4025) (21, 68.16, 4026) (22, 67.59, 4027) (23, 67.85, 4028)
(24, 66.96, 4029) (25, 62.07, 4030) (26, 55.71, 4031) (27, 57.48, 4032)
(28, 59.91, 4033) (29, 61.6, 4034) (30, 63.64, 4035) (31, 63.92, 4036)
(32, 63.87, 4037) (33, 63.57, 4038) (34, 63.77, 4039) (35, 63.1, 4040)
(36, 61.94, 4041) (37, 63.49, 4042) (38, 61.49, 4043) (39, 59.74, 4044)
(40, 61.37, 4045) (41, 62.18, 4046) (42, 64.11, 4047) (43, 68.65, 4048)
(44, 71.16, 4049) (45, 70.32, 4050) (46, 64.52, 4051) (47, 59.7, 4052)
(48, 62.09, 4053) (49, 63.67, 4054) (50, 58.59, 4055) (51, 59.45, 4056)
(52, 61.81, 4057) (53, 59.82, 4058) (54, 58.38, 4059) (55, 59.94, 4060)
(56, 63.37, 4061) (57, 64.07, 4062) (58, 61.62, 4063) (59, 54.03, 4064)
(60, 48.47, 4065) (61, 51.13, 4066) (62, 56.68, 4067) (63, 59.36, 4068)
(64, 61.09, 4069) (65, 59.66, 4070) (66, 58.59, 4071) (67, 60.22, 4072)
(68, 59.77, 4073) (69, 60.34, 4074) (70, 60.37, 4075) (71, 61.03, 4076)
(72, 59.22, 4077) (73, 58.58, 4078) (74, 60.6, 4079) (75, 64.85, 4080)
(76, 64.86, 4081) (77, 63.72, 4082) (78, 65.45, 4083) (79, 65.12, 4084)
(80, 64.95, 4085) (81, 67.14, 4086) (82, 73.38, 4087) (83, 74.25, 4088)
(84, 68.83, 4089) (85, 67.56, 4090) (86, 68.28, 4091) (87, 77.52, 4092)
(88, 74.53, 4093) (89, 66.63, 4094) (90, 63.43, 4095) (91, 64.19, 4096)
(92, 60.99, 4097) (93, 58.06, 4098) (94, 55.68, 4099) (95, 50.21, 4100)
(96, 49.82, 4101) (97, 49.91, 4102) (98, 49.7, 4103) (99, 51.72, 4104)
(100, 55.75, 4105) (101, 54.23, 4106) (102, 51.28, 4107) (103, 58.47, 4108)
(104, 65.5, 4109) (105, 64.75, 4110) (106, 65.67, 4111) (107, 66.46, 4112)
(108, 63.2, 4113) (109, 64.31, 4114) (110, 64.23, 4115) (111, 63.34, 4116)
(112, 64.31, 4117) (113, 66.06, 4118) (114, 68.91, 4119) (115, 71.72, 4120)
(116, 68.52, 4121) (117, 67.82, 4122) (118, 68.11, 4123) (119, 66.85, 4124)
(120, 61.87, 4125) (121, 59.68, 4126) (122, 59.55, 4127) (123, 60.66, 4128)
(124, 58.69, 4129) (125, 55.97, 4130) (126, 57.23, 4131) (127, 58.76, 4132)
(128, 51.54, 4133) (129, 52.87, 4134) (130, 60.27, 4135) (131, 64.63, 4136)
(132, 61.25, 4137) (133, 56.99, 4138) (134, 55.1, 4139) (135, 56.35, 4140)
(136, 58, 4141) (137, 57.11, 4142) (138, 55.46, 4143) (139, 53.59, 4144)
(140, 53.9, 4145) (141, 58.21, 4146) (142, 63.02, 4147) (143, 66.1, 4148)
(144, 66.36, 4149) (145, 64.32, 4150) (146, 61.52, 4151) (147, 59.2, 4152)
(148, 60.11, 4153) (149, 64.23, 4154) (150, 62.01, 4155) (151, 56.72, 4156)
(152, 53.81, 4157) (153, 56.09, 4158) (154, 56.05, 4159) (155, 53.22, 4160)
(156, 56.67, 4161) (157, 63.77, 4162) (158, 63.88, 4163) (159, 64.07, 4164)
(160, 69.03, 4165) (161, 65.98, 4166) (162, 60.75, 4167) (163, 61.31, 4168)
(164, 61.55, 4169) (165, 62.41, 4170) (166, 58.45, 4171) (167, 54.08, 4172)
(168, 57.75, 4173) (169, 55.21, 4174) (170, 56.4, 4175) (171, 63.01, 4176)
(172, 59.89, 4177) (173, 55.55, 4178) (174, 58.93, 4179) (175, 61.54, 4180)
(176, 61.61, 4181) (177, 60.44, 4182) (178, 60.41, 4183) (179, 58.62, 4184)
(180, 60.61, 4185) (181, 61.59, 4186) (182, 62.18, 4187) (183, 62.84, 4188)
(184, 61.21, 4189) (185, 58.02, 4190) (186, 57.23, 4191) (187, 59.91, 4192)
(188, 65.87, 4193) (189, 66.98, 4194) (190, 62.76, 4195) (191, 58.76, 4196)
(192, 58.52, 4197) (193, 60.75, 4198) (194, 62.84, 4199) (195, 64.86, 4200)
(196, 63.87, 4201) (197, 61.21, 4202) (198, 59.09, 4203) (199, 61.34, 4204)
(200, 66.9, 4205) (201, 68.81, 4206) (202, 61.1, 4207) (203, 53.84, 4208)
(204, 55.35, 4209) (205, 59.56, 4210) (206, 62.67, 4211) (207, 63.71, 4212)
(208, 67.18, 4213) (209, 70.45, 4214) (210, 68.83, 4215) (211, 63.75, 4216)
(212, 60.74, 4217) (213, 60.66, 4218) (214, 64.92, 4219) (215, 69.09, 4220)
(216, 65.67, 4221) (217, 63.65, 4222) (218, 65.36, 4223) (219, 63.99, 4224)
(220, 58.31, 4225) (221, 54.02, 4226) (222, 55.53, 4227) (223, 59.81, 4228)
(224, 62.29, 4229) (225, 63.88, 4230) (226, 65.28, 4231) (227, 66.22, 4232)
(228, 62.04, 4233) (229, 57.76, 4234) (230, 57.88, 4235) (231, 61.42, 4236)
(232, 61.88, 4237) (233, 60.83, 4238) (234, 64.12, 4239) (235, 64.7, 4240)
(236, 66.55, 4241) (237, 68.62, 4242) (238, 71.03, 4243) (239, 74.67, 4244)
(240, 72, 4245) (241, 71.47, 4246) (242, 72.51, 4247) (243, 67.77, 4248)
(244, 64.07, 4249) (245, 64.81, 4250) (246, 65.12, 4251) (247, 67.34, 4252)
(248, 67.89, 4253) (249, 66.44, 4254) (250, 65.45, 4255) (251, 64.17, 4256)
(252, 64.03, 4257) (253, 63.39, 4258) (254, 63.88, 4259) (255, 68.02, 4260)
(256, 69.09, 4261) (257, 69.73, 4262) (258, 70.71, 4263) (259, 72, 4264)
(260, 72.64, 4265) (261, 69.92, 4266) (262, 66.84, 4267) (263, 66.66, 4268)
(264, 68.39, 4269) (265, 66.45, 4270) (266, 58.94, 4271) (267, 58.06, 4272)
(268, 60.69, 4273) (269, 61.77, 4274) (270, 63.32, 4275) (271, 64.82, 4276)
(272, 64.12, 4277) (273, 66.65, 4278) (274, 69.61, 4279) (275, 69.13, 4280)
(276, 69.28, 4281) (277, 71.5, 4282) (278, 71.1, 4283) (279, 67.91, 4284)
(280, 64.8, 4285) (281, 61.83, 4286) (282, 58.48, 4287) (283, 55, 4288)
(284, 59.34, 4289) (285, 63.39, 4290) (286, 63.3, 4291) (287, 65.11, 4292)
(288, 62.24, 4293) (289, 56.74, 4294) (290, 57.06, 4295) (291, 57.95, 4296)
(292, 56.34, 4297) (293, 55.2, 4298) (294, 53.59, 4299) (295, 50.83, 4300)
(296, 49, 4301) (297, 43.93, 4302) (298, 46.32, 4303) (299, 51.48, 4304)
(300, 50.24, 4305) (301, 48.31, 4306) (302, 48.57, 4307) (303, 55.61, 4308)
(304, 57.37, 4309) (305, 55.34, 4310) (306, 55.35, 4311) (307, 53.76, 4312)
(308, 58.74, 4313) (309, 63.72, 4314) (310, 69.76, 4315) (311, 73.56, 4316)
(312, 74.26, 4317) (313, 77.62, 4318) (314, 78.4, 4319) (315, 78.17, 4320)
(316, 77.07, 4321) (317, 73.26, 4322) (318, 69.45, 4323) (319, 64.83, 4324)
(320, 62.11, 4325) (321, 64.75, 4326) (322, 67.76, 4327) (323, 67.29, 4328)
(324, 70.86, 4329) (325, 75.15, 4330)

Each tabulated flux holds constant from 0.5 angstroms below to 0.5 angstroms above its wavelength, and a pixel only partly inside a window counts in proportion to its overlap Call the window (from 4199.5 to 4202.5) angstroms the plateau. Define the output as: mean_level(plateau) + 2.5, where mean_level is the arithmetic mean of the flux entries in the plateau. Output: 66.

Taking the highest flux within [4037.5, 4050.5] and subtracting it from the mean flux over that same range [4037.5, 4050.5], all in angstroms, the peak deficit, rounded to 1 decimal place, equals -6.9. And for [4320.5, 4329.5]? -8.5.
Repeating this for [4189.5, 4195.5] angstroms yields -5.2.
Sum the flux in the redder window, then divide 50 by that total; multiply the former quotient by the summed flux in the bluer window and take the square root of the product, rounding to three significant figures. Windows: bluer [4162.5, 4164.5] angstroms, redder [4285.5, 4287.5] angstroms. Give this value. 7.29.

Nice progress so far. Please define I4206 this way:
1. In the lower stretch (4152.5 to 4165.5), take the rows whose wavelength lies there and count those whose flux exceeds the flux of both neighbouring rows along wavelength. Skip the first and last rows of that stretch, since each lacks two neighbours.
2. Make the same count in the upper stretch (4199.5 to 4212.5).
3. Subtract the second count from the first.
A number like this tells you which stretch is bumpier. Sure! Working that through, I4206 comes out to 1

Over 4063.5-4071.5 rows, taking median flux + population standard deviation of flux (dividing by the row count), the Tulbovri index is 61.8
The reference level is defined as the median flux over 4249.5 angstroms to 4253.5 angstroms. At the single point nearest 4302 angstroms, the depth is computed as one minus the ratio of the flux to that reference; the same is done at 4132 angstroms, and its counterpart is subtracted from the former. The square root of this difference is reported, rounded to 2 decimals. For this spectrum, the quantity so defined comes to 0.47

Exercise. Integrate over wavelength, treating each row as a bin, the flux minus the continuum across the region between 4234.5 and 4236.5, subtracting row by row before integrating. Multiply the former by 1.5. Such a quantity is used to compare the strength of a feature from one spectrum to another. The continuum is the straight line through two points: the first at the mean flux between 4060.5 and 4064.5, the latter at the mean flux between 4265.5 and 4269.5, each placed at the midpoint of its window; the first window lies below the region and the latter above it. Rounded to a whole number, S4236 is -22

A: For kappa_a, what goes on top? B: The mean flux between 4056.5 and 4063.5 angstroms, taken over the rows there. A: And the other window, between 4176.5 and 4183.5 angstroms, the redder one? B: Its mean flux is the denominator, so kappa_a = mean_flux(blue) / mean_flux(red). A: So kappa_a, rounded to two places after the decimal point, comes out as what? 1.03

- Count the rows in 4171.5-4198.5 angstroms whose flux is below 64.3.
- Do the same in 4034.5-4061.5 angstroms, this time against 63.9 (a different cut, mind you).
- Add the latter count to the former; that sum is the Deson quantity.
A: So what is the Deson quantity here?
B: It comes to 46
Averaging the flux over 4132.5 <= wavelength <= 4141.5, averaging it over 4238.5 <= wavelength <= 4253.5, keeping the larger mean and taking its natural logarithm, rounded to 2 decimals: 4.22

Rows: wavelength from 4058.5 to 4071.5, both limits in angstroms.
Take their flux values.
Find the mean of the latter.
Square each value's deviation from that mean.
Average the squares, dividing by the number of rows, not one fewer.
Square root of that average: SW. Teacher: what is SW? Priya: 4.41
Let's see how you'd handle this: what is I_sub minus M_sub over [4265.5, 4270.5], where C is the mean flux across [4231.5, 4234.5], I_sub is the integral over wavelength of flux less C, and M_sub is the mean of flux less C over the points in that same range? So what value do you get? 22.6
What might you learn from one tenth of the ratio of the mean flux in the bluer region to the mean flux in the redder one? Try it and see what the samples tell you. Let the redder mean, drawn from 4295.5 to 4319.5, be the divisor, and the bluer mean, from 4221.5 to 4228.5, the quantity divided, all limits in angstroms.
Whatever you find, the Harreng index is 0.1041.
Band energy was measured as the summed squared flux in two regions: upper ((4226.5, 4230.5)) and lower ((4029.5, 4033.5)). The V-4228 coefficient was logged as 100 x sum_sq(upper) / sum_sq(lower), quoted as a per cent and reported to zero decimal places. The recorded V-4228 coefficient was 106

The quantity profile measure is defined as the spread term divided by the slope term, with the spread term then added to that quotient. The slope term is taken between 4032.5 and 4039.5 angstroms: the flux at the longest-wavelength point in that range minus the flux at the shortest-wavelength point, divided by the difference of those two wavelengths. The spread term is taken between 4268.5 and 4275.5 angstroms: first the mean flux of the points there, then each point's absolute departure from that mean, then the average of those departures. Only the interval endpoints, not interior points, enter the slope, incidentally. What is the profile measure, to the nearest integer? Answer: 8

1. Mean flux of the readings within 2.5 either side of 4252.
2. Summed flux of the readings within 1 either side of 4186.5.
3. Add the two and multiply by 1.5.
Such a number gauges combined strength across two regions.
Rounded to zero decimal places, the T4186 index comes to 285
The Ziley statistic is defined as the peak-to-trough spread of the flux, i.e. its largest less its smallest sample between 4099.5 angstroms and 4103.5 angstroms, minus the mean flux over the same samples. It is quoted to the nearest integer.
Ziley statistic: -49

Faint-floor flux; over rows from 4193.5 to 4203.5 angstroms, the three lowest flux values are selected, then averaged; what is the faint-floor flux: 59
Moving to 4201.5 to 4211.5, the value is 56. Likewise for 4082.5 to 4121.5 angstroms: 50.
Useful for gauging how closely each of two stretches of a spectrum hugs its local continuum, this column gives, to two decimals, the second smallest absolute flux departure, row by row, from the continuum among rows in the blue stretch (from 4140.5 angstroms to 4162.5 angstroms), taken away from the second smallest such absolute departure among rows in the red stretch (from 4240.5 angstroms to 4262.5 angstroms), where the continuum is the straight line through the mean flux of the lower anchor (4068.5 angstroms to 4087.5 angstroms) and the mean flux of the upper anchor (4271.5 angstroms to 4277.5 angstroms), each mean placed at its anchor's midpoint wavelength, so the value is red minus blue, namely 1.11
